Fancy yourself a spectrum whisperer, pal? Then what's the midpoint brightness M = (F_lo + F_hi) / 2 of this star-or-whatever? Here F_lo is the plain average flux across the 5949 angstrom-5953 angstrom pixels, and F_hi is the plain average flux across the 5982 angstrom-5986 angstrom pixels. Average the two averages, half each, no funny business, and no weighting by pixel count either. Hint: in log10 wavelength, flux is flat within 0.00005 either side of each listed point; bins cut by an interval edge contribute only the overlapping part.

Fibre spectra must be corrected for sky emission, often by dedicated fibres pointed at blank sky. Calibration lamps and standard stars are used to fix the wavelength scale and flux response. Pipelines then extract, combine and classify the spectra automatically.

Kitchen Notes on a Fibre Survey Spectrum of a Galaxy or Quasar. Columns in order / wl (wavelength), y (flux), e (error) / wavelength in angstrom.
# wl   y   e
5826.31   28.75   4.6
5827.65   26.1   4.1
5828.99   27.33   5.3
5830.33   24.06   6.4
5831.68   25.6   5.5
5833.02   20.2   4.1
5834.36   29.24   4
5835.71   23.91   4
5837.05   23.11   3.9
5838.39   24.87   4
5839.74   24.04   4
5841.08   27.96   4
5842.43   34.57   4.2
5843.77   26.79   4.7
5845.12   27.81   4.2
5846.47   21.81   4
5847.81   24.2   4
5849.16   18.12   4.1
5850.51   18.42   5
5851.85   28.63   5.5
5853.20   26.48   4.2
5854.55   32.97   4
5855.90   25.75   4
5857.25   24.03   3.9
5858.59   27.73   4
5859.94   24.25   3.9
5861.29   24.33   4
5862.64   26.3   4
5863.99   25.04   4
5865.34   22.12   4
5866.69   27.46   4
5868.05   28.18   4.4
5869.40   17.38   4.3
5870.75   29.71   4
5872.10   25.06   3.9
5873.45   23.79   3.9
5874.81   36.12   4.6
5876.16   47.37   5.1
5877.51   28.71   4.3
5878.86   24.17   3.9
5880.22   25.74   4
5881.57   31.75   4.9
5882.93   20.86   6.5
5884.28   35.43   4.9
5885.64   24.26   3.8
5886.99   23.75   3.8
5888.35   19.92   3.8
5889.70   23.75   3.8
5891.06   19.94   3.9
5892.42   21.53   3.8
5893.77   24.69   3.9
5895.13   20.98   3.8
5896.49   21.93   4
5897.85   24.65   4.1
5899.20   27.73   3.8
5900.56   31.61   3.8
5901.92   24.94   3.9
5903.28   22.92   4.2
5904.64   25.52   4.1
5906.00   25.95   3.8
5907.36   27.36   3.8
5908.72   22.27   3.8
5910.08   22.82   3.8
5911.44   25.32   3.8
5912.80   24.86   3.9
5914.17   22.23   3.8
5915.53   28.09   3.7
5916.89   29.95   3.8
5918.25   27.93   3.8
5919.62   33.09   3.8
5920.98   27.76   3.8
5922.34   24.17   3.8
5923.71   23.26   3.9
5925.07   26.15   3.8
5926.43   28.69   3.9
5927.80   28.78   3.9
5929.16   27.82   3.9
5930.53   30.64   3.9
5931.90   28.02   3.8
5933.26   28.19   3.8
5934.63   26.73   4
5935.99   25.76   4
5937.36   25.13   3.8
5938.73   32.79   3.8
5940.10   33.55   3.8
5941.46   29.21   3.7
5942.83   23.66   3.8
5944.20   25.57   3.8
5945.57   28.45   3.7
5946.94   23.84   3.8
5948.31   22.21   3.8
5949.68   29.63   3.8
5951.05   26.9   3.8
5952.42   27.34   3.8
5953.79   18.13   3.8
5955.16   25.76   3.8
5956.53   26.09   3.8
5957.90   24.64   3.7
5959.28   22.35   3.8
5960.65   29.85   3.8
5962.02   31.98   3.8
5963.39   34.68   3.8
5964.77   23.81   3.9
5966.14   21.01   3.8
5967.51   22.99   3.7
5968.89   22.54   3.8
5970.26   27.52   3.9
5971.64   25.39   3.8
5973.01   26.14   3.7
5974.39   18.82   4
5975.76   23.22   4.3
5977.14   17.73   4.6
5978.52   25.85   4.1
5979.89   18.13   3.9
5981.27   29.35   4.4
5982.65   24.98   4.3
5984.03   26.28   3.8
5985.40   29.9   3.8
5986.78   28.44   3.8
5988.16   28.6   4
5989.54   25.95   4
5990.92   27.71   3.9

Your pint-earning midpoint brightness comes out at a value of 27.5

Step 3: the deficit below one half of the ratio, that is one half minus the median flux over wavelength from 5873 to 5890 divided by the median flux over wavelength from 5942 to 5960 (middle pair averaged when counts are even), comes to -0.45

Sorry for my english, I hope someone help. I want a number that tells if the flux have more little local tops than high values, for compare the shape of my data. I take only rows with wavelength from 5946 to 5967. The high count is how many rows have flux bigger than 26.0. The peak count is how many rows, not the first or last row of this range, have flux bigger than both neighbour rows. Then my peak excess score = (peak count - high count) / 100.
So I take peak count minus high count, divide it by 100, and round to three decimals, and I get -0.030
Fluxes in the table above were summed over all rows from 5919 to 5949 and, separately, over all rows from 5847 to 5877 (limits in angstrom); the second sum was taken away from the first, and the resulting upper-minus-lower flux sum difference 20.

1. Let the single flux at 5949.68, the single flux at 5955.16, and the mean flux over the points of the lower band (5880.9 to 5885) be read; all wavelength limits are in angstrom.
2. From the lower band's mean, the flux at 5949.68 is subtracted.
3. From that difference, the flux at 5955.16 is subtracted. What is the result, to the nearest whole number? -26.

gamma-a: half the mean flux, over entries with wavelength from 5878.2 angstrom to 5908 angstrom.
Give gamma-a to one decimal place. 12.5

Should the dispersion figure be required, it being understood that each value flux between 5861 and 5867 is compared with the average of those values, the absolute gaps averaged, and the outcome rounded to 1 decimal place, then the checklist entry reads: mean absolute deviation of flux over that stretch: 1.5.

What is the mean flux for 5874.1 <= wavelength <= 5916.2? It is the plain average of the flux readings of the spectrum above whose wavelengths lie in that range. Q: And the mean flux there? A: 26.0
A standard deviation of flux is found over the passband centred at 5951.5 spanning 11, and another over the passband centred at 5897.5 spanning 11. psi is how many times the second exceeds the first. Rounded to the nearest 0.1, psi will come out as 1.0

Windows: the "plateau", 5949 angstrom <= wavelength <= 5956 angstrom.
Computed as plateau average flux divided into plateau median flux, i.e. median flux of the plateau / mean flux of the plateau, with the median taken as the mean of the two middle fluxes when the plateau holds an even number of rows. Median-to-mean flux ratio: 1.05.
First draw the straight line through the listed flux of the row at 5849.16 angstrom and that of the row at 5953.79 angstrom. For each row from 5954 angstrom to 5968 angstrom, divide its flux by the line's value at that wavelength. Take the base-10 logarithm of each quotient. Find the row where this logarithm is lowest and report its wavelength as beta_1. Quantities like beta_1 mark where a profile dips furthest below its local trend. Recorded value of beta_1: 5966.14 angstrom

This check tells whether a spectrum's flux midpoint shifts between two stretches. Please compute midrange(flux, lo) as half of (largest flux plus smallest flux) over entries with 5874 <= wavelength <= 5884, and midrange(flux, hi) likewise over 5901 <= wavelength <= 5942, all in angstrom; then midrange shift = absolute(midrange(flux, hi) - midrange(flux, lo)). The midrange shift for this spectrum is 6.2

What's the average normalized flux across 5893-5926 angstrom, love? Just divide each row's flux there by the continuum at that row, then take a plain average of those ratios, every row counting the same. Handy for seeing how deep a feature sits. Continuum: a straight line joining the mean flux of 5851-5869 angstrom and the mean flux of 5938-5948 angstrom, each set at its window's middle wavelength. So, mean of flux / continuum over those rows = 0.94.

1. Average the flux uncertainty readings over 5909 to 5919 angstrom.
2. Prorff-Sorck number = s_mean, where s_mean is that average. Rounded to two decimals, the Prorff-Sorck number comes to 3.80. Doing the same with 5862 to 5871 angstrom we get 4.10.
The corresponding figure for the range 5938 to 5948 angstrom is 3.77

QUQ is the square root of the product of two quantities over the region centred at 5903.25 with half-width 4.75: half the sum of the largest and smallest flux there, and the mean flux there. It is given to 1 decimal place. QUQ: 26.9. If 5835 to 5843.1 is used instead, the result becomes 27.6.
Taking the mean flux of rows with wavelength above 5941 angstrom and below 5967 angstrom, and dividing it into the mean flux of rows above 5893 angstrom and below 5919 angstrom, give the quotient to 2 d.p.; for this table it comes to 0.97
